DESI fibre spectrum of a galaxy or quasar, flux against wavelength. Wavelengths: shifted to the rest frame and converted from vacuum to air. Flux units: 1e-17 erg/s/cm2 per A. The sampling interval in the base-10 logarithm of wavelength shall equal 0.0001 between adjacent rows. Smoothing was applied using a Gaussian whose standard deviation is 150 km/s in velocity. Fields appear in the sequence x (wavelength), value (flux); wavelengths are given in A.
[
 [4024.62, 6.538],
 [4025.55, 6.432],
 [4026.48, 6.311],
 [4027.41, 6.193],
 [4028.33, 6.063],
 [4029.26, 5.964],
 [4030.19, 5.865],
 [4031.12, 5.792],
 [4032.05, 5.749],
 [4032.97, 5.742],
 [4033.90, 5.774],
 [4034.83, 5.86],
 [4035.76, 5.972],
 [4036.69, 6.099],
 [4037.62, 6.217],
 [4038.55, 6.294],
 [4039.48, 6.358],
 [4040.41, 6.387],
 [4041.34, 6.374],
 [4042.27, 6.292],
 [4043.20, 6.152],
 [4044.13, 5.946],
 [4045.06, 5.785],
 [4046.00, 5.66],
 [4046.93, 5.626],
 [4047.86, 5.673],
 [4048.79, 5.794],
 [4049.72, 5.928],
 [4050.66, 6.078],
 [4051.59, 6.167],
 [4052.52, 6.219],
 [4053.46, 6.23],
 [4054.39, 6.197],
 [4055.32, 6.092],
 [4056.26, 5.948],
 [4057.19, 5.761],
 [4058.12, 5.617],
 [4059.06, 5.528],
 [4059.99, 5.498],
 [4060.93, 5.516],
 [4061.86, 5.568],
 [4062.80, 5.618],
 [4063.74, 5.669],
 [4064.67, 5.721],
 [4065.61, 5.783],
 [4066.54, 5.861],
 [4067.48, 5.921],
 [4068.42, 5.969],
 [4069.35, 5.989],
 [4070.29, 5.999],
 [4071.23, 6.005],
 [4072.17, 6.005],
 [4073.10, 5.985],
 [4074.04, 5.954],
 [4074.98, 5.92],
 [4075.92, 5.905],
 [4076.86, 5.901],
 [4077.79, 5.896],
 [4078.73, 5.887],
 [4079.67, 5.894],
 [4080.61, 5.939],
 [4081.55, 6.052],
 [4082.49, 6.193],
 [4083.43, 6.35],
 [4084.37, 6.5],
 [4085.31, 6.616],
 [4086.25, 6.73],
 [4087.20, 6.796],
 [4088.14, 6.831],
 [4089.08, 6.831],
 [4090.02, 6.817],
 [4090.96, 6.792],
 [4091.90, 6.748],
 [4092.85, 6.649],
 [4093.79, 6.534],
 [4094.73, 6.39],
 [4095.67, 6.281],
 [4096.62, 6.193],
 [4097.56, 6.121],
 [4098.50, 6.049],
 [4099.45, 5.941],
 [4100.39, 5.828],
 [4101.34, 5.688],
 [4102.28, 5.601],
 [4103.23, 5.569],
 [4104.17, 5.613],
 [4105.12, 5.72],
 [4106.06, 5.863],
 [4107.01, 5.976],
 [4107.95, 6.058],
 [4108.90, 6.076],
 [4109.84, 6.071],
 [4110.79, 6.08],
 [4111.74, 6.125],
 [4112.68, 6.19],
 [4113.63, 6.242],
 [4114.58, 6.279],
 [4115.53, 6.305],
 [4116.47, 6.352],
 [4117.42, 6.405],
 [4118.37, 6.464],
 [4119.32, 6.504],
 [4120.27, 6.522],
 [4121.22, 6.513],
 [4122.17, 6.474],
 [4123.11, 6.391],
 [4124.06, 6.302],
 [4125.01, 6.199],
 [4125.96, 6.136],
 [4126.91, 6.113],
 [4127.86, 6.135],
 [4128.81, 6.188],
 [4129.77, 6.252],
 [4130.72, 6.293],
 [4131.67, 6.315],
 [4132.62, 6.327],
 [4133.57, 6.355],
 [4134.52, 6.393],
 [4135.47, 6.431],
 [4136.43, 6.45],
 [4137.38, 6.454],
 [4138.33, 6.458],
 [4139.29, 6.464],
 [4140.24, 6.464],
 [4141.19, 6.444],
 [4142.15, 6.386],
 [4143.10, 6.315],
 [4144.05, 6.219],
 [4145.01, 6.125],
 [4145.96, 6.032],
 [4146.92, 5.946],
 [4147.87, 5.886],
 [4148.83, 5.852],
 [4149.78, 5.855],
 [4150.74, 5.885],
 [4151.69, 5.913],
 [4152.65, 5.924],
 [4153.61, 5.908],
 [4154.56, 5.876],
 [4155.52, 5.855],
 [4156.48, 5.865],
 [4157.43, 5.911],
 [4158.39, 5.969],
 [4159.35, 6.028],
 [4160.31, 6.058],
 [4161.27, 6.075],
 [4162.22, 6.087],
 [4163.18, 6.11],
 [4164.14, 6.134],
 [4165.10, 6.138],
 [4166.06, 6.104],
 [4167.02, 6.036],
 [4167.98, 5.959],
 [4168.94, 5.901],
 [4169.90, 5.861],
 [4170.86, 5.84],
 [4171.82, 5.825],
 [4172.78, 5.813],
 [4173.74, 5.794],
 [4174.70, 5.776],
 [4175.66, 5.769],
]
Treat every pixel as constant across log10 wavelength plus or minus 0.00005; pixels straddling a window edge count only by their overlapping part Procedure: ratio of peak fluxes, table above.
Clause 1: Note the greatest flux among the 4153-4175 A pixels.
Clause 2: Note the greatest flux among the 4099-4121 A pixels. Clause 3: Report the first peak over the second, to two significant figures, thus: 0.94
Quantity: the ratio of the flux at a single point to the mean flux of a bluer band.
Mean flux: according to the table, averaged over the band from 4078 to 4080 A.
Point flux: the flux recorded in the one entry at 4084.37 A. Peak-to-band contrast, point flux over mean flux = 1.10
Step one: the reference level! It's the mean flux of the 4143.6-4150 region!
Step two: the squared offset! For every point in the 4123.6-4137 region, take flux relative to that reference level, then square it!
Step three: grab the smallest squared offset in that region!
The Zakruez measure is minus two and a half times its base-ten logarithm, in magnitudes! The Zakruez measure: 5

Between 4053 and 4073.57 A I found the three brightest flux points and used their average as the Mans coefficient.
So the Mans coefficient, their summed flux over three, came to 6.17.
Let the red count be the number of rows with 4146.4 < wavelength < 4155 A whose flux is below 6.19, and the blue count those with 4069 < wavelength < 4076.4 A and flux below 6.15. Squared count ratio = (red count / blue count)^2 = 1.3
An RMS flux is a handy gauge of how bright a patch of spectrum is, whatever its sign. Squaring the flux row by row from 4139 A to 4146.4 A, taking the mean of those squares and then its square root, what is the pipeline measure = 6.31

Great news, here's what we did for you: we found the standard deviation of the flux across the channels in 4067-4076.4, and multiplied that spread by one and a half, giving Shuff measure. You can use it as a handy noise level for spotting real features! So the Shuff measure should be 0.1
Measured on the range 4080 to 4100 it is 0.5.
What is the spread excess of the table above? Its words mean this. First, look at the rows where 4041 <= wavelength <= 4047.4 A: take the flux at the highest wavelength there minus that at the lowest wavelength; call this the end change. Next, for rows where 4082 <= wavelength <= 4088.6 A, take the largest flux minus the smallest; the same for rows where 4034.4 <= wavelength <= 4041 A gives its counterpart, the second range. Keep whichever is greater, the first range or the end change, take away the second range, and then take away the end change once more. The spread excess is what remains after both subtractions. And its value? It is 0.9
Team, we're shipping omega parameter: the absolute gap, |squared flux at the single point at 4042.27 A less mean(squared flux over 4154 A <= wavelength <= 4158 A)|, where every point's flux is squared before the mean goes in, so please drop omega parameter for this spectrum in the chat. 5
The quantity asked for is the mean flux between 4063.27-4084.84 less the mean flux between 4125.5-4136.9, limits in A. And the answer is -0.3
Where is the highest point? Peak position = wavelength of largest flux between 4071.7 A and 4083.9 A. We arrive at 4083.43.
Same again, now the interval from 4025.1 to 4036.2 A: 4025.55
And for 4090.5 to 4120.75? 4090.96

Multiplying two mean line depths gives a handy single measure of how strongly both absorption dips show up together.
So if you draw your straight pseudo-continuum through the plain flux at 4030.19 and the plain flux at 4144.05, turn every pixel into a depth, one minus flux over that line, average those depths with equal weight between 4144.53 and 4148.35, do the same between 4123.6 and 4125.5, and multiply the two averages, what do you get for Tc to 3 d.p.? -0.001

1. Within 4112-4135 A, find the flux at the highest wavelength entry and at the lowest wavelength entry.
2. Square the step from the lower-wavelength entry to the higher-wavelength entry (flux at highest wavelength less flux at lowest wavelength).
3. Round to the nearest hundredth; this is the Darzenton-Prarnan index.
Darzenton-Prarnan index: 0.04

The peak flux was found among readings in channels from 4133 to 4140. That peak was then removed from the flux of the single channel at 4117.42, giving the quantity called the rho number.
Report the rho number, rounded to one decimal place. -0.1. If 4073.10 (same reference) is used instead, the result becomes -0.5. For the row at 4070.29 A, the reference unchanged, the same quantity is -0.5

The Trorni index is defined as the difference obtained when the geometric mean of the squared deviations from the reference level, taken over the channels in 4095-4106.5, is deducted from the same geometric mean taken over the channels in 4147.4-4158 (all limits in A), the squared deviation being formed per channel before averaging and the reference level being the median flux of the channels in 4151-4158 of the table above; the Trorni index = -0.028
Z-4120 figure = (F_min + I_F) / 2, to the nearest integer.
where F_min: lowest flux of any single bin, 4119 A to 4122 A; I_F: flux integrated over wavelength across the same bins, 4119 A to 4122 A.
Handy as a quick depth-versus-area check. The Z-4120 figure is 13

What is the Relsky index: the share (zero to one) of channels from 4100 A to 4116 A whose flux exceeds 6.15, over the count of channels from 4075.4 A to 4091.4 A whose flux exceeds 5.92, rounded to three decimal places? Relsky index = 0.020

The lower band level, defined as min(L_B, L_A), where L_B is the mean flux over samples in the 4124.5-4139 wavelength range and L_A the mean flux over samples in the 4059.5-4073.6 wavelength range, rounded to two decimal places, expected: 5.81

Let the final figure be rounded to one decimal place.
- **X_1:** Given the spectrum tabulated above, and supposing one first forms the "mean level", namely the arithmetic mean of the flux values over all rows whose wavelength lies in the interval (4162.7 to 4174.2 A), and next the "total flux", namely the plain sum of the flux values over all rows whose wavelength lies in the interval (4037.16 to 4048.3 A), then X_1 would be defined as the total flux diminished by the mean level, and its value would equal 66.8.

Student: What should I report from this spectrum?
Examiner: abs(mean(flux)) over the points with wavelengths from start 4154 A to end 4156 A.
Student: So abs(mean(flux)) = 5.87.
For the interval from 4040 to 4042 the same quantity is 6.38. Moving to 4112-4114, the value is 6.22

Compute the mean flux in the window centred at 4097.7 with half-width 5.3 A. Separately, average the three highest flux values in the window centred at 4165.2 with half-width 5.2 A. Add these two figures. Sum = 12.2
